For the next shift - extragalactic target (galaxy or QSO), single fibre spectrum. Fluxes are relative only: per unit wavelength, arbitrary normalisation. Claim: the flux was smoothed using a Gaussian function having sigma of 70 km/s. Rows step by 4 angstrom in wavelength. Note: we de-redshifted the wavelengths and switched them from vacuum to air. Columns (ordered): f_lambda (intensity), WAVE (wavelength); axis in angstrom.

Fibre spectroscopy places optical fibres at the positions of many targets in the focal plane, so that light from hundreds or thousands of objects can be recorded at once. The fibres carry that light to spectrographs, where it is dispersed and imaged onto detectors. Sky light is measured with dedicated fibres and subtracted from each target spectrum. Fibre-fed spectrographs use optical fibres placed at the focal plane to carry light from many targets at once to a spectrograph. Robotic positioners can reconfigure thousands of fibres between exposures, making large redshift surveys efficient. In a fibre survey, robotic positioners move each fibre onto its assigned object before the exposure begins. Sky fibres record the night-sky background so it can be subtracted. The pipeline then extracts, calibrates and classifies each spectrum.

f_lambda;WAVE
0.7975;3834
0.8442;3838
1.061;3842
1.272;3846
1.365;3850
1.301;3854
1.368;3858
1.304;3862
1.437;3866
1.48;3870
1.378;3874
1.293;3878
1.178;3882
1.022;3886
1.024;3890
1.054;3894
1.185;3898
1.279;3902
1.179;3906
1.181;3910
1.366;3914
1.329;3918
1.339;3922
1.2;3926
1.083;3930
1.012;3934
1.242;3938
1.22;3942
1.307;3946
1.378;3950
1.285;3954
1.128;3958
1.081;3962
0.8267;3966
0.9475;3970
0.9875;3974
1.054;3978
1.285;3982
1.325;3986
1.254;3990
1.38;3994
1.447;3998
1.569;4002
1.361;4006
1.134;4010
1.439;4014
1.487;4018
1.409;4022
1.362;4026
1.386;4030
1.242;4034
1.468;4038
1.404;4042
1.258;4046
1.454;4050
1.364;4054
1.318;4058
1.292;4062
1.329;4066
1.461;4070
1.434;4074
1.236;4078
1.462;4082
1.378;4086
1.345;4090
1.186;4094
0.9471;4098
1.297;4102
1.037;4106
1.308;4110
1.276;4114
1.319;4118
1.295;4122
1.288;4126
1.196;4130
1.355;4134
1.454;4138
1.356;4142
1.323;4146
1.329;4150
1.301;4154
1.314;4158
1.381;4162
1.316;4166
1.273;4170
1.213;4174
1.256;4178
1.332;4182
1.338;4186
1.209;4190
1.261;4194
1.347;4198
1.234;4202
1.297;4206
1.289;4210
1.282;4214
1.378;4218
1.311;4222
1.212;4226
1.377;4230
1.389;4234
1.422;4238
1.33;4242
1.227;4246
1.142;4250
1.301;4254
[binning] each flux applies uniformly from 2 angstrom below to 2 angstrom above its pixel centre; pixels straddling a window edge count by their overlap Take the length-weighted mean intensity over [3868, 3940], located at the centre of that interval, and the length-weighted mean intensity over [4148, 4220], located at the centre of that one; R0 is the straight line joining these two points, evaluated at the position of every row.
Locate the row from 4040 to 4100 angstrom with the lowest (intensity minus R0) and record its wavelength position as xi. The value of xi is 4098 angstrom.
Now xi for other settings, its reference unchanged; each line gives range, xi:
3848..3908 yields 3886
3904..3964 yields 3934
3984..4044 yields 4010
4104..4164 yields 4106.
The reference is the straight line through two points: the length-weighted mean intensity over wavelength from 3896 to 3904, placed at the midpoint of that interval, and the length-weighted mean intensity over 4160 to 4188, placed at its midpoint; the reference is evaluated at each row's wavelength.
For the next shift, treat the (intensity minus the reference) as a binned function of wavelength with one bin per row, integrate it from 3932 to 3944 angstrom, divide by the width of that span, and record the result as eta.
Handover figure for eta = -0.08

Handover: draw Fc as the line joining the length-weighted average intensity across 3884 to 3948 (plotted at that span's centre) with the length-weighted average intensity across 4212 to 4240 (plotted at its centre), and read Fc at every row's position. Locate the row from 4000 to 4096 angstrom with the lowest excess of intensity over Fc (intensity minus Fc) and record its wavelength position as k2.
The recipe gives 4010 angstrom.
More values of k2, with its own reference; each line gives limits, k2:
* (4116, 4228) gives 4226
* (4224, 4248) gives 4226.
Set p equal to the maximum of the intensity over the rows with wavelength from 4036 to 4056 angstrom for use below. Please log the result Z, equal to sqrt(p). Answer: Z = 1.21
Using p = 1.468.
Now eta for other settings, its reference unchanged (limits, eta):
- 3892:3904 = -0.06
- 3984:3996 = 0.06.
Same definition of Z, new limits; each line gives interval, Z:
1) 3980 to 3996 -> 1.17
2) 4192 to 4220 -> 1.17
